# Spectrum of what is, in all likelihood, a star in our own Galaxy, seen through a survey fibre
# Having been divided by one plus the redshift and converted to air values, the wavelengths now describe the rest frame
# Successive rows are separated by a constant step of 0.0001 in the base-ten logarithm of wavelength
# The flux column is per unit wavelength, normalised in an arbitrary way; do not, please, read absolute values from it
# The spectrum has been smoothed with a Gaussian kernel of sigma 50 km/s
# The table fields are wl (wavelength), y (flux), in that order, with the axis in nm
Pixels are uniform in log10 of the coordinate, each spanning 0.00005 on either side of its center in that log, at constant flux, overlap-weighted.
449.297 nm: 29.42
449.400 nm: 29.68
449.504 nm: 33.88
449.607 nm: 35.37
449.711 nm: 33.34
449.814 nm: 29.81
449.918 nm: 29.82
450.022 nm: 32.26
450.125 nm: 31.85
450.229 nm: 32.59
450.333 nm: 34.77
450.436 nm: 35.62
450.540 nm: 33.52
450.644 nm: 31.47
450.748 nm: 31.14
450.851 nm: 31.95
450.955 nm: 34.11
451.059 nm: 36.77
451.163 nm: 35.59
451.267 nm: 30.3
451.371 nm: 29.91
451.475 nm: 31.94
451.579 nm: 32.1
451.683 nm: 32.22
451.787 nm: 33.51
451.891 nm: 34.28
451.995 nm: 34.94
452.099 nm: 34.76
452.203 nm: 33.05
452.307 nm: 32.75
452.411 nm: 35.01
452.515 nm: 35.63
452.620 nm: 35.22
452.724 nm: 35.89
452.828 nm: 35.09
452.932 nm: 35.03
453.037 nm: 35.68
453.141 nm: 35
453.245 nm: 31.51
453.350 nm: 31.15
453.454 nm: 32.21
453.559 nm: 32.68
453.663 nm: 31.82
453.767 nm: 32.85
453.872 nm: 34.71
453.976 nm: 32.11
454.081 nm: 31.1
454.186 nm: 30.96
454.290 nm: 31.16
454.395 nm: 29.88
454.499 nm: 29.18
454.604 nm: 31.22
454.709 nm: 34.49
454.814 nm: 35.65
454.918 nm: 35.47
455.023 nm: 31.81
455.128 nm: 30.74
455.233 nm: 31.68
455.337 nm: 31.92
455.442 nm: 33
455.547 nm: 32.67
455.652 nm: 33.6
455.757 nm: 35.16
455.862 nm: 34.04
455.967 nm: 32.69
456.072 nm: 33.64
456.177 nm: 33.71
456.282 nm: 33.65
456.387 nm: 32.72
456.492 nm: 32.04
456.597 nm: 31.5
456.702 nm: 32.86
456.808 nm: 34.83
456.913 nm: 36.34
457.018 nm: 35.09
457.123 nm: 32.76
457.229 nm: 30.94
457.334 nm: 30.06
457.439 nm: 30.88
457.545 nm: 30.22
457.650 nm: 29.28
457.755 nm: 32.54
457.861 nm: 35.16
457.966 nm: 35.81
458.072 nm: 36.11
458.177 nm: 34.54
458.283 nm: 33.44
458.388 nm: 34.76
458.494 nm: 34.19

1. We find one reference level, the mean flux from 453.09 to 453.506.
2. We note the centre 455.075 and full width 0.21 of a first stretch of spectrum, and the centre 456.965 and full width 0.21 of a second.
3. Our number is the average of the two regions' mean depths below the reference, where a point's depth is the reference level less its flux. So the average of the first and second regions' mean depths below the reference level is -1.0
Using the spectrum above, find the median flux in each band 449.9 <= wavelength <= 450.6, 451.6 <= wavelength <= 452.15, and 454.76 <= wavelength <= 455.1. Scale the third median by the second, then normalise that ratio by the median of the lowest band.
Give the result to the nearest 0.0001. 0.0317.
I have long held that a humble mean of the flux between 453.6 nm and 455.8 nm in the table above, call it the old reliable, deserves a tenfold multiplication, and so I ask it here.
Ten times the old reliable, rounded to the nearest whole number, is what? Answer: 324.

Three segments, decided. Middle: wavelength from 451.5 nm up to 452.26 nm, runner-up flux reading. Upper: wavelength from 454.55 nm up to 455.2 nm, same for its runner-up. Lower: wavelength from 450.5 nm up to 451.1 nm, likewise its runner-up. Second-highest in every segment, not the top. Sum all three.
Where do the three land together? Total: 104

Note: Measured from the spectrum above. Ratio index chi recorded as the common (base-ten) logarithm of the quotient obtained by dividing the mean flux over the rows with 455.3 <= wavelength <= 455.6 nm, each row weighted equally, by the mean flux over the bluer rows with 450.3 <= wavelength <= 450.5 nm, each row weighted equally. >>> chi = -0.034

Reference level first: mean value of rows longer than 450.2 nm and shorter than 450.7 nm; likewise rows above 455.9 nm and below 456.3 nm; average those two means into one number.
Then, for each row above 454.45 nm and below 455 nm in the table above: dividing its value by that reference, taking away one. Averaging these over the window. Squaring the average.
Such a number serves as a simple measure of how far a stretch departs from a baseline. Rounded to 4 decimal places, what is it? 0.0001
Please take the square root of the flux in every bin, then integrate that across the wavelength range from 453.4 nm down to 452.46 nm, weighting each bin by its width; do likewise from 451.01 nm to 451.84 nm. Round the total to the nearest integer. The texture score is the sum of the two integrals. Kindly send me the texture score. 10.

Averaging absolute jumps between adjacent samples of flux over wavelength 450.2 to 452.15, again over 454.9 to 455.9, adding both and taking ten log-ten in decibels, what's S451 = 4.2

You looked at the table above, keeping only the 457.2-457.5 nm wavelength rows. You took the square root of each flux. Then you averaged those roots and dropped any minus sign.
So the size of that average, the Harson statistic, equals 5.53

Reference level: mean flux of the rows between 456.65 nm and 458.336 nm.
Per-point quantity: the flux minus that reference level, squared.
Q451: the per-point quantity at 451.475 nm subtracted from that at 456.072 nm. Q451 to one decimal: -1.3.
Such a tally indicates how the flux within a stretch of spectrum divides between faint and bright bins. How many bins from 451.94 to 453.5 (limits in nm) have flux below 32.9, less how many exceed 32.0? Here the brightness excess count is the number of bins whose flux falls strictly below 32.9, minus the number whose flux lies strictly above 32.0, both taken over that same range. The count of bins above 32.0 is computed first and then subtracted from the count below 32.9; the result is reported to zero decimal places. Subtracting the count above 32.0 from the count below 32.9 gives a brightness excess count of -9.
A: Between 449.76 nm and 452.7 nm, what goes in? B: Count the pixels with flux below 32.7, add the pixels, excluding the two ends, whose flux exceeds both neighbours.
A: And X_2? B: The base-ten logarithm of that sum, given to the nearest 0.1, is 1.3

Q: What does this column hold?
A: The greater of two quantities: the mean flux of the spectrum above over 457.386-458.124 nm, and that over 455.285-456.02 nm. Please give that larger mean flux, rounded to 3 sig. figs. 33.3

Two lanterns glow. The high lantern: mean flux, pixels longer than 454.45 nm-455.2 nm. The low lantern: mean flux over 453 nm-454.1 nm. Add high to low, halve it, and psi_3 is 32.7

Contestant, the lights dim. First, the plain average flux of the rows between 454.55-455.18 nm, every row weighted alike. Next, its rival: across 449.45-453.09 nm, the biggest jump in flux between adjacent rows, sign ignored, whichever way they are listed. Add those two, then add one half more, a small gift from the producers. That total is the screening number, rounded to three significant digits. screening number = 39.0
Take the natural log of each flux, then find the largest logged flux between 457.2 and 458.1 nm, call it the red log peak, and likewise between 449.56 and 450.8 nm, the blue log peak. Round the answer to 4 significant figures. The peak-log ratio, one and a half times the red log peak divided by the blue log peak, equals 1.506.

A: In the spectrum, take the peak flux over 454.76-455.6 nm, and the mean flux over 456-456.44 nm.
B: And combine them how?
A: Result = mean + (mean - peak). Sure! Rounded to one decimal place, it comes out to 31.2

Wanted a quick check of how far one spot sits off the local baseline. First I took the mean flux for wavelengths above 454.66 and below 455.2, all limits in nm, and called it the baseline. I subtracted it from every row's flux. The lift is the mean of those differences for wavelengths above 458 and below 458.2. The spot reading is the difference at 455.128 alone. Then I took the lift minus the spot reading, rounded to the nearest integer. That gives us 5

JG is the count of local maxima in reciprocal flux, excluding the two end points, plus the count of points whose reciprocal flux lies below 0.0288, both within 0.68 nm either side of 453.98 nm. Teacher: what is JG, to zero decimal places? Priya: 3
